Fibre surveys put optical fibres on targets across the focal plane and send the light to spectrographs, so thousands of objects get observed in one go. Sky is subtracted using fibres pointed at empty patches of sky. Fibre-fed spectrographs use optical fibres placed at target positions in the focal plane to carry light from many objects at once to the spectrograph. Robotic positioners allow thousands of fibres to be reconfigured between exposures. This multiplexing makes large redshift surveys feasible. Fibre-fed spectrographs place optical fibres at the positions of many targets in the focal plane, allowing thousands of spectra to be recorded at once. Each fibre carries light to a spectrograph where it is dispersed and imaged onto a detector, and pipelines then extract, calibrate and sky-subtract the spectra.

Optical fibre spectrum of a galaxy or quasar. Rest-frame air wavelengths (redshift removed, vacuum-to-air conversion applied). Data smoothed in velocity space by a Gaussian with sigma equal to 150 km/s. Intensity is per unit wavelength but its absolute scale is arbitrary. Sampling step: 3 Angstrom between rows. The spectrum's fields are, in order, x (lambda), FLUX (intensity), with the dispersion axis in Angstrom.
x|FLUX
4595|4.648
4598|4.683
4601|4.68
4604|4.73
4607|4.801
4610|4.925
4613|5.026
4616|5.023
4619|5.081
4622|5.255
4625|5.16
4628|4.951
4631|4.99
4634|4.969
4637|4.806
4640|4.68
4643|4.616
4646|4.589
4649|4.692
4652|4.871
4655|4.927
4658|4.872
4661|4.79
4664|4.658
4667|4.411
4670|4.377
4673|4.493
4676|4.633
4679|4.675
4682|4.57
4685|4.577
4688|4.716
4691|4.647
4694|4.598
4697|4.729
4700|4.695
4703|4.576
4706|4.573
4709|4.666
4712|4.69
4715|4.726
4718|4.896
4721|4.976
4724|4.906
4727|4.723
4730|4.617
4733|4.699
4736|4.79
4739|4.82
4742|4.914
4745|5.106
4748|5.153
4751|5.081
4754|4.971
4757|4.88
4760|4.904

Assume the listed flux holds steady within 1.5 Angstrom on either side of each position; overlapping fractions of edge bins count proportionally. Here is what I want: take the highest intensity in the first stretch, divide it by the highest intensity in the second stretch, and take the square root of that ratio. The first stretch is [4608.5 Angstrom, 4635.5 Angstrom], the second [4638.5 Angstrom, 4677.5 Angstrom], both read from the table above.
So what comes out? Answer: 1.03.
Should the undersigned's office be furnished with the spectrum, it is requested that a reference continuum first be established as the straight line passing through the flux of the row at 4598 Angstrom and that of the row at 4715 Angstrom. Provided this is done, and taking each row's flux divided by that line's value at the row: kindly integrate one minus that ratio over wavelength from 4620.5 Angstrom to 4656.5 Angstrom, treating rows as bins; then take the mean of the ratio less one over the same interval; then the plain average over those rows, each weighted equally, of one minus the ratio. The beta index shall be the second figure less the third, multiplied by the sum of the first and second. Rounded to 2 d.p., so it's -0.10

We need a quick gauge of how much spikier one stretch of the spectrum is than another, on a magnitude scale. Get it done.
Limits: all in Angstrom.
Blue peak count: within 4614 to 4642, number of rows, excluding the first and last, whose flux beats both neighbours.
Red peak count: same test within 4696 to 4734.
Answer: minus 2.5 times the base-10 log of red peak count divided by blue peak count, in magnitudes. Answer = 0.75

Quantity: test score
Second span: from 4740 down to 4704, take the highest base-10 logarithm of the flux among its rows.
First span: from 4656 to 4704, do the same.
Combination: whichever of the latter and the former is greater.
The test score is 0.697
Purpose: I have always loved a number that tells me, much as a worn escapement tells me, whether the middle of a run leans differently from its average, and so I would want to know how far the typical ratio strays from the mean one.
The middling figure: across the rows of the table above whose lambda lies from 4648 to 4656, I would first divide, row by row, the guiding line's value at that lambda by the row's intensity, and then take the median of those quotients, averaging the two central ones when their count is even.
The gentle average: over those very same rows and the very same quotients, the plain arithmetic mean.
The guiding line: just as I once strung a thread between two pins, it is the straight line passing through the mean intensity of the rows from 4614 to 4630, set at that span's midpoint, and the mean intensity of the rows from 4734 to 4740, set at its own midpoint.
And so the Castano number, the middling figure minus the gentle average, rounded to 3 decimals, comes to -0.009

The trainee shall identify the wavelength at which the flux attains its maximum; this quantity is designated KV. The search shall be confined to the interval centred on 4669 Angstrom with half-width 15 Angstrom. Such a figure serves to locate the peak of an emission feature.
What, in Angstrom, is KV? 4655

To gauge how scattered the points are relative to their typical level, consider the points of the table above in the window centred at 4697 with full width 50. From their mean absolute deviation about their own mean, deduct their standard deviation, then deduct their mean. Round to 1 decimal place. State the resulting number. -4.7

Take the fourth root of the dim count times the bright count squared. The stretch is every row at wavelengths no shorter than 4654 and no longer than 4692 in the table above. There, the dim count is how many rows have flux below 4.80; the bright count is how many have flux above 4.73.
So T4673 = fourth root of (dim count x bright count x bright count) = 3.15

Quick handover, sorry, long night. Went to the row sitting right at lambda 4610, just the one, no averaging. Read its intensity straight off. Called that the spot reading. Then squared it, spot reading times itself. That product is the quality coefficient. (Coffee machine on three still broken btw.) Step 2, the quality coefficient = 24.3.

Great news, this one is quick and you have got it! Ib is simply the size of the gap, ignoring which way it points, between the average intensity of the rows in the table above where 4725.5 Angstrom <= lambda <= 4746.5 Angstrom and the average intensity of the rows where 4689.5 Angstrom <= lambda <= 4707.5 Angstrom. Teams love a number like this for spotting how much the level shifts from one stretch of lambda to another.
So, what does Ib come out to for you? 0.17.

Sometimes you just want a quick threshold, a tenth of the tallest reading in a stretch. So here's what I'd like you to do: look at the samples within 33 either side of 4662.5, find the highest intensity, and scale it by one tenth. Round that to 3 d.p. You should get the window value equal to 0.499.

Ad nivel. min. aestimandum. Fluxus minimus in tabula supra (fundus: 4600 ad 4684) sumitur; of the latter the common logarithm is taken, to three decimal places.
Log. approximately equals 0.641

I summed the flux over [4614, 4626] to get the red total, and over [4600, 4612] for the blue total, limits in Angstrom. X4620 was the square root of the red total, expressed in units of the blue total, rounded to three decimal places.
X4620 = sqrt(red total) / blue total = 0.237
